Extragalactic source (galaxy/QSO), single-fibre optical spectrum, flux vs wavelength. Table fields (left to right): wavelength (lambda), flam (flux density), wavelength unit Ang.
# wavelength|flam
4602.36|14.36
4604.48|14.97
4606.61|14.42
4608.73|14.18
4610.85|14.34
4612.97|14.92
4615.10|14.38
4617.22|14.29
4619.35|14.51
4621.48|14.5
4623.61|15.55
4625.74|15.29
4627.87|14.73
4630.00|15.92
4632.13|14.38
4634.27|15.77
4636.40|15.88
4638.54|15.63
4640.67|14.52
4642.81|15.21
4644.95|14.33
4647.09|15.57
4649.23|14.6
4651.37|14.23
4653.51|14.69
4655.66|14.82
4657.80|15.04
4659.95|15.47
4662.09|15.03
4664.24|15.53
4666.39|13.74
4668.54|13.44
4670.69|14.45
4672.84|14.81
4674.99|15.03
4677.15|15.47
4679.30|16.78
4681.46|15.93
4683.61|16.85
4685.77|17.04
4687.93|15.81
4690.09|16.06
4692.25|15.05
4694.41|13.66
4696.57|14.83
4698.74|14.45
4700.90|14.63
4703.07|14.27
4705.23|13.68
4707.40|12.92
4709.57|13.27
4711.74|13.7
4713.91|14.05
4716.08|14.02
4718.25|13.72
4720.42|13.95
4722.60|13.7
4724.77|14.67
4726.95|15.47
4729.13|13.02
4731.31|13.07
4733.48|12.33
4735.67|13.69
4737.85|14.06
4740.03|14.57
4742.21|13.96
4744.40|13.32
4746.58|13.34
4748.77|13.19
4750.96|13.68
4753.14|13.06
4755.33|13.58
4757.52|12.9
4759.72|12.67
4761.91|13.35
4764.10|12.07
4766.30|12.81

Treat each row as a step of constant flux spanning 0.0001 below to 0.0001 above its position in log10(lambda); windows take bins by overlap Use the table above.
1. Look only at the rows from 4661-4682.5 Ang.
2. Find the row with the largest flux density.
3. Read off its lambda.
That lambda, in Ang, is 4679.30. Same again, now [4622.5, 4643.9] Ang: 4630.00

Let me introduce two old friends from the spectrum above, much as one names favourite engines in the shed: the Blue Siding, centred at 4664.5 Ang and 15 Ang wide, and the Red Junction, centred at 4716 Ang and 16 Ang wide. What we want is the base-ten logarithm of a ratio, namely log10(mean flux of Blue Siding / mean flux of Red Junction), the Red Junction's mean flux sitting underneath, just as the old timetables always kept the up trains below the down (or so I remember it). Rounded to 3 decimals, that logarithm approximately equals 0.027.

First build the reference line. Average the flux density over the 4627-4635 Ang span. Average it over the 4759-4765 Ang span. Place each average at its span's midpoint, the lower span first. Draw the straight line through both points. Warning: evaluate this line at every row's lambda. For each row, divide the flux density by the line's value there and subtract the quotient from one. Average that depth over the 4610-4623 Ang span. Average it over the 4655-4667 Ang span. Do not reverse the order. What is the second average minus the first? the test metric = -0.085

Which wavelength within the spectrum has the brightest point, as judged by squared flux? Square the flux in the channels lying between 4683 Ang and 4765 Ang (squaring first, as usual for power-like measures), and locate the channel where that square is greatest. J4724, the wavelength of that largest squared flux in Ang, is 4685.77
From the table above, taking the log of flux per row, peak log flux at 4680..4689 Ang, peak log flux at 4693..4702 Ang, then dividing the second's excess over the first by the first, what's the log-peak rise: -0.05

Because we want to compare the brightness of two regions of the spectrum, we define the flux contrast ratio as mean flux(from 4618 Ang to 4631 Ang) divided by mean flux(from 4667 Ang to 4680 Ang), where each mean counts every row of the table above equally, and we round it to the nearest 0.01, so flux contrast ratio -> 1.01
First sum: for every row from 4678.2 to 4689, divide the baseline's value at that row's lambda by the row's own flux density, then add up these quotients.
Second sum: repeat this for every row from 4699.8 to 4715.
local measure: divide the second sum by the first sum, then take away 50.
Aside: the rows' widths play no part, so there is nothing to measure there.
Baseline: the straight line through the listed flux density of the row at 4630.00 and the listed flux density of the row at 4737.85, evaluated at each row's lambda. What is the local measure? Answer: -48.4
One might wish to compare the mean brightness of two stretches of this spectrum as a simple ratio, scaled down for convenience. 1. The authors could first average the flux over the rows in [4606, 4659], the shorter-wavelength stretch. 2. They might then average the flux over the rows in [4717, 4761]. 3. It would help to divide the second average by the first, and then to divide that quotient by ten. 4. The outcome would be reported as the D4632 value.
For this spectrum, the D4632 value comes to 0.091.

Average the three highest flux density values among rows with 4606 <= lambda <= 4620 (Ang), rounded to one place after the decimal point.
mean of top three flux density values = 14.6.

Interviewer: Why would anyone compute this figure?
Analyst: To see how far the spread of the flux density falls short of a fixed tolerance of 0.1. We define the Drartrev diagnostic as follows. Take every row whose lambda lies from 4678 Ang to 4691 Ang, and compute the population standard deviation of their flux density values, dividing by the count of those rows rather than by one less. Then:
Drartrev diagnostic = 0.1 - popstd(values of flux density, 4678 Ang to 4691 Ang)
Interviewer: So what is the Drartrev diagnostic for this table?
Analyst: -0.4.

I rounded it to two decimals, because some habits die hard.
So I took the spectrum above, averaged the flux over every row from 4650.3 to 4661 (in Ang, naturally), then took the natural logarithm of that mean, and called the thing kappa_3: 2.70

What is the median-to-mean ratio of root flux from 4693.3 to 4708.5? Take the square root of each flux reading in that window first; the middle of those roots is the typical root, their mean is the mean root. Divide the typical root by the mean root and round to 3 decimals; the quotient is 1.008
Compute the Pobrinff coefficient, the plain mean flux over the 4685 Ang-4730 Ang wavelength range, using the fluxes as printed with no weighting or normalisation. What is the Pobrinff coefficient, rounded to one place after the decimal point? 14.4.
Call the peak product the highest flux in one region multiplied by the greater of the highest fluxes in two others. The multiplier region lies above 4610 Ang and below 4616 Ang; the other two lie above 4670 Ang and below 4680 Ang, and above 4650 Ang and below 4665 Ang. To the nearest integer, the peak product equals 250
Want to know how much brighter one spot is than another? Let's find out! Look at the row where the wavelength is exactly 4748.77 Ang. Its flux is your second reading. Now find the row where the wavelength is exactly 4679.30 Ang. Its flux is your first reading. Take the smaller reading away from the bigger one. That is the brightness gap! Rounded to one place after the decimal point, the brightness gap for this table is 3.6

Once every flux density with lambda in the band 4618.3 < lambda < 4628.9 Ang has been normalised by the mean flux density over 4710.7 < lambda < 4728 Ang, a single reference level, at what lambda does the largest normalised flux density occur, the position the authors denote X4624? 4623.61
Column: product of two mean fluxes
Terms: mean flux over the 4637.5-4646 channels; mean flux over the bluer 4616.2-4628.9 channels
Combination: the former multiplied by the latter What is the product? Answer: 221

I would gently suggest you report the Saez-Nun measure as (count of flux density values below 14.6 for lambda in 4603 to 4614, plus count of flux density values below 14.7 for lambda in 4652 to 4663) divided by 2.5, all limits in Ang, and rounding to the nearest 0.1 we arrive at 1.6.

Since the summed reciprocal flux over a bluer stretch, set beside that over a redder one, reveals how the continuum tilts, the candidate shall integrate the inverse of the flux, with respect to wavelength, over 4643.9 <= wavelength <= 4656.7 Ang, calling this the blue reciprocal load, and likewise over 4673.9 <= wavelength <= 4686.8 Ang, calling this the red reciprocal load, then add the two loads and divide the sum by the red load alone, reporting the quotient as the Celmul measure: 2.09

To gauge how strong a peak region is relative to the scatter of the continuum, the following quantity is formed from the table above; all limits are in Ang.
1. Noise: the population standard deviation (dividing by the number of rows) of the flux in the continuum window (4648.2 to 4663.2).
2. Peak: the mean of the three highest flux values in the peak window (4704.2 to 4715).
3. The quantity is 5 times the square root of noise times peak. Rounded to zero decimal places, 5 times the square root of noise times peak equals 11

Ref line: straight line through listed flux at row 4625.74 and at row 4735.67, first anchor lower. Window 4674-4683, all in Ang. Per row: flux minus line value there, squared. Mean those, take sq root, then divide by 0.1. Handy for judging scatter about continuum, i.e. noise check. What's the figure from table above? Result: 14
